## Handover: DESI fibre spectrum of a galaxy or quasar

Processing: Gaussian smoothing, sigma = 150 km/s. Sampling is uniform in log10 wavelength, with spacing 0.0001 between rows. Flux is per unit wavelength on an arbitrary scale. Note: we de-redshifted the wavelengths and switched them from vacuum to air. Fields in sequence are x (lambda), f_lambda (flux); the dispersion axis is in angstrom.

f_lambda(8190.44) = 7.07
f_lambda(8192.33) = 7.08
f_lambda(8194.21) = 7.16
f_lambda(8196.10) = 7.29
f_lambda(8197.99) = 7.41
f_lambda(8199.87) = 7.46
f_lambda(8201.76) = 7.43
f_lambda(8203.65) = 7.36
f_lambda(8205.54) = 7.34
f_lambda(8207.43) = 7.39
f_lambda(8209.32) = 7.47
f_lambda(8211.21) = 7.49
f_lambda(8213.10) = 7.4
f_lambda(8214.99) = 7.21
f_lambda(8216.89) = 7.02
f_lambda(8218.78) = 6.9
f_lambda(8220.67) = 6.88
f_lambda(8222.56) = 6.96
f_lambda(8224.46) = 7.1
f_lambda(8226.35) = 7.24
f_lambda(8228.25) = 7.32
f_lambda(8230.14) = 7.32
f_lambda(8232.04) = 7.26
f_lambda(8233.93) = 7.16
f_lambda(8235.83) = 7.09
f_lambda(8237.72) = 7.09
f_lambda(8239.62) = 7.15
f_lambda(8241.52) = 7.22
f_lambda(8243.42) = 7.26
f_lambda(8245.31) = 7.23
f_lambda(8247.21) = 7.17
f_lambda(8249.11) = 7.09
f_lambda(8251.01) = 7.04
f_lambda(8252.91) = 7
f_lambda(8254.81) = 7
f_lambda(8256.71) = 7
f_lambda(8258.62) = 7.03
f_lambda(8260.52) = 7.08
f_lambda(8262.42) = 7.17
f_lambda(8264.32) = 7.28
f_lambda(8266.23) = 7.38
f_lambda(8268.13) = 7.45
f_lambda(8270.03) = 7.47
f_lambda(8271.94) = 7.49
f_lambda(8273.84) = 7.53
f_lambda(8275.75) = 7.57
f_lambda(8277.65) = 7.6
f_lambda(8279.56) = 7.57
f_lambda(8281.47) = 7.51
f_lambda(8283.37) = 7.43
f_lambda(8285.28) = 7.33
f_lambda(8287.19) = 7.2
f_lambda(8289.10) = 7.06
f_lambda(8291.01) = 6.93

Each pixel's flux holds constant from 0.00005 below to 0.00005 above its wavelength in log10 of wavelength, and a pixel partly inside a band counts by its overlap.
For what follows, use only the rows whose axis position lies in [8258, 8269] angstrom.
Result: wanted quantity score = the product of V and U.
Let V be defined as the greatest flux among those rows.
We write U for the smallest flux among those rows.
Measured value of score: 52.4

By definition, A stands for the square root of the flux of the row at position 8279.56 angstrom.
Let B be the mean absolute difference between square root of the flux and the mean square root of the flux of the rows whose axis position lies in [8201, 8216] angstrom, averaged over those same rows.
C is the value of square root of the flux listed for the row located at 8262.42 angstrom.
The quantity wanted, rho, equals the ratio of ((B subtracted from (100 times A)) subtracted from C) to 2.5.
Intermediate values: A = 2.75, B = 0.0115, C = 2.68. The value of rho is -109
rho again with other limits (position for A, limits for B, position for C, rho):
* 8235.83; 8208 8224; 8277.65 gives -105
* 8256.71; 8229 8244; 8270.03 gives -105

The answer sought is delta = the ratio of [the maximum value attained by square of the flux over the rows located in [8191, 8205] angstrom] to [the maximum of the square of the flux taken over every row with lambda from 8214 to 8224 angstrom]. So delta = 1.07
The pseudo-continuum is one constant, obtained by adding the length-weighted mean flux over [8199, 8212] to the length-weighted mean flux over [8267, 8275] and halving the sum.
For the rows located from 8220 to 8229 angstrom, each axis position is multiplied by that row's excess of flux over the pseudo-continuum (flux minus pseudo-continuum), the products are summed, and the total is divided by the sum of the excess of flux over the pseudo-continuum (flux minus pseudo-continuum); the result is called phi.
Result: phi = 8223.2 angstrom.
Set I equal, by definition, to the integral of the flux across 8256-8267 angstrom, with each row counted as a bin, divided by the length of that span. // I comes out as 7.15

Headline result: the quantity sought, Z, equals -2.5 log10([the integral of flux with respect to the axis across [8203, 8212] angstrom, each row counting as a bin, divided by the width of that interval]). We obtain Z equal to -2.17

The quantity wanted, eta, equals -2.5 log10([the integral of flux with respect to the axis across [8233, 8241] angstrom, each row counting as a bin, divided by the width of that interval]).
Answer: -2.13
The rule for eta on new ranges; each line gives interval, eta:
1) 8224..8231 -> -2.15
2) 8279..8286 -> -2.18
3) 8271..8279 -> -2.19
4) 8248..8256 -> -2.12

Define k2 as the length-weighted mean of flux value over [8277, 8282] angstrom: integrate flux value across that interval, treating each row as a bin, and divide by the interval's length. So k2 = 7.55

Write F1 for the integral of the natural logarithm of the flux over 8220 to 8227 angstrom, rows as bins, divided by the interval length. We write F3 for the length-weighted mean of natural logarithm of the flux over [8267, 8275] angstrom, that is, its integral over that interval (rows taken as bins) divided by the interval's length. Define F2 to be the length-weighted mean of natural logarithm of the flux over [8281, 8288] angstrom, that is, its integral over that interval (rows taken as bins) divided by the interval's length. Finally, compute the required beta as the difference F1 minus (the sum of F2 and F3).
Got -2.06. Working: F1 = 1.95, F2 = 1.997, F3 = 2.01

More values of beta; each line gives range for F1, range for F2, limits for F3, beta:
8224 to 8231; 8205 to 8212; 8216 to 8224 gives -1.96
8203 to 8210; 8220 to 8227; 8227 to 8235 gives -1.93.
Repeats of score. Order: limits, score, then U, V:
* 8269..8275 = 56.2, 7.47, 7.53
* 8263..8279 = 55.3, 7.28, 7.6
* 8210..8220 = 51.7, 6.9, 7.49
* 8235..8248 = 51.5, 7.09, 7.26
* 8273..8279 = 57.2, 7.53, 7.6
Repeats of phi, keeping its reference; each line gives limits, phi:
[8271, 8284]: 8276.9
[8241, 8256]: 8249.4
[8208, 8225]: 8220.1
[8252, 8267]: 8257.9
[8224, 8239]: 8231.7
